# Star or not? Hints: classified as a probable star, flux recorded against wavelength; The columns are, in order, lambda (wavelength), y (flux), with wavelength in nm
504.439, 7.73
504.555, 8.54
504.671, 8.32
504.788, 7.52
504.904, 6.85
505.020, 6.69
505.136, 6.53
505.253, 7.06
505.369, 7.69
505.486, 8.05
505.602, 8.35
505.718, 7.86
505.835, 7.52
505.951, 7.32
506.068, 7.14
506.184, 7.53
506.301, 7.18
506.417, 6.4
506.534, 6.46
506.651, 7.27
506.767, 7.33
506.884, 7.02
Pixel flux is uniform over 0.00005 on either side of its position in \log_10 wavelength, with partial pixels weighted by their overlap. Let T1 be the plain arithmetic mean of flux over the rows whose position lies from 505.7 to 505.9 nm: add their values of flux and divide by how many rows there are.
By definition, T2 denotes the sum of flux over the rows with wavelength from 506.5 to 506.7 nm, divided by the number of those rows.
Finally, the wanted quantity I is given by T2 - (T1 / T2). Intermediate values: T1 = 7.7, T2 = 6.9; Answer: 5.7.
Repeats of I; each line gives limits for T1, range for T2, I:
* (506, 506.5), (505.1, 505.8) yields 6.7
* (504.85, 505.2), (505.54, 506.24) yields 6.7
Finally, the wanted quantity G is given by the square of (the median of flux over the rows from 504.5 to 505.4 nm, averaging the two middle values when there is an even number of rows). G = 53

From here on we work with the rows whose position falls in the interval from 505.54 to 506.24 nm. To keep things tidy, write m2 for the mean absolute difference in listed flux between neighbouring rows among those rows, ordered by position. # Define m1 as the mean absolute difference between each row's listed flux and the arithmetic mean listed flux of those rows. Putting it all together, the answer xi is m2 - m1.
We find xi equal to 0.00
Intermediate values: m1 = 0.32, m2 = 0.32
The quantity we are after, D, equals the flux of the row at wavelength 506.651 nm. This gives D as 7.27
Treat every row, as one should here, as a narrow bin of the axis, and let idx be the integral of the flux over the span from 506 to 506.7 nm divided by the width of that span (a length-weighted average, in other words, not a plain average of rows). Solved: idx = 7.0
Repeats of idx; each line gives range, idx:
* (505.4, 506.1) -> 7.7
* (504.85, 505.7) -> 7.3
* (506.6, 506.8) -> 7.3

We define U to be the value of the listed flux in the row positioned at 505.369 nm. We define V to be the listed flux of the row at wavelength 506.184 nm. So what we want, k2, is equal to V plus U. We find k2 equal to 15.2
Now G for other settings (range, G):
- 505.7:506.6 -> 53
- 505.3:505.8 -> 63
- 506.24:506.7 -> 47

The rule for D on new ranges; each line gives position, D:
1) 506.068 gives 7.14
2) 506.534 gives 6.46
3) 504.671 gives 8.32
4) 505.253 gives 7.06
